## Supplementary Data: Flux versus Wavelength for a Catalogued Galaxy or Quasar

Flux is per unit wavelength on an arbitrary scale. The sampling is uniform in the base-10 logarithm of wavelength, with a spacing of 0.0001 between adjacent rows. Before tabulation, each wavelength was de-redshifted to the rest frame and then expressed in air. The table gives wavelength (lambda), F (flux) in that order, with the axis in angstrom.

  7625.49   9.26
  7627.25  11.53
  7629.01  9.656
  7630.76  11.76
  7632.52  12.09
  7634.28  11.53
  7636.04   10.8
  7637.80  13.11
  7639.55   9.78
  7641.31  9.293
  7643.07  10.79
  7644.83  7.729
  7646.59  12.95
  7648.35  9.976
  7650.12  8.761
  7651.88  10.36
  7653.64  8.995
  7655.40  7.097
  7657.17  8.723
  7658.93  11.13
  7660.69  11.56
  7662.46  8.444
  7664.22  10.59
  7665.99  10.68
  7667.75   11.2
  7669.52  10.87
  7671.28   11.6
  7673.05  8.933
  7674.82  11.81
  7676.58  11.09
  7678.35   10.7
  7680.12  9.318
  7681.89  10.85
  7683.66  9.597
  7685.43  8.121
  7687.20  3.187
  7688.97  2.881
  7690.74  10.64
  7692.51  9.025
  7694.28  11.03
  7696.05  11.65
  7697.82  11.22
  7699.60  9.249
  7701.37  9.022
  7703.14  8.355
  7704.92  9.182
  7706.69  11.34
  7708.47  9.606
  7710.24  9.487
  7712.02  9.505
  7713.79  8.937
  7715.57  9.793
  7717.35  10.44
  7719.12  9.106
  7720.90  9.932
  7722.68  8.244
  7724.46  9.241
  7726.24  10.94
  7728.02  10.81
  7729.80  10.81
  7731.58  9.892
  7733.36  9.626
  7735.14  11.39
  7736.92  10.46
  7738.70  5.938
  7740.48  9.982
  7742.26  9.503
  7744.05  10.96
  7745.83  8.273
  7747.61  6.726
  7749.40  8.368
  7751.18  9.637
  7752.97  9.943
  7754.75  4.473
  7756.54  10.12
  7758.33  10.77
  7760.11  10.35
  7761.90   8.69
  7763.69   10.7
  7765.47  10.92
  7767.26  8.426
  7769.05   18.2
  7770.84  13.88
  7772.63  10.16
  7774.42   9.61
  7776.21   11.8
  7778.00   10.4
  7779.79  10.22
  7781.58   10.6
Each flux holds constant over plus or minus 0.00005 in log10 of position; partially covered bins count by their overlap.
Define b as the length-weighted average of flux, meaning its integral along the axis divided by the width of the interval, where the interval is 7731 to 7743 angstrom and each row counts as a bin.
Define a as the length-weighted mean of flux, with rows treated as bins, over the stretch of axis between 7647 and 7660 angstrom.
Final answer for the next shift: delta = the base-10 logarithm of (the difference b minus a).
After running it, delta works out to -1.08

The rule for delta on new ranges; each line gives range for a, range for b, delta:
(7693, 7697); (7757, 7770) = -2.33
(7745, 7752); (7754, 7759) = -0.67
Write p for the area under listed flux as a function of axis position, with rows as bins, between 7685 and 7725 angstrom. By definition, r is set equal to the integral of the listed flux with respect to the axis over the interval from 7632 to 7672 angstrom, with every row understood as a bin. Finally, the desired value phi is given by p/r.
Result 0.882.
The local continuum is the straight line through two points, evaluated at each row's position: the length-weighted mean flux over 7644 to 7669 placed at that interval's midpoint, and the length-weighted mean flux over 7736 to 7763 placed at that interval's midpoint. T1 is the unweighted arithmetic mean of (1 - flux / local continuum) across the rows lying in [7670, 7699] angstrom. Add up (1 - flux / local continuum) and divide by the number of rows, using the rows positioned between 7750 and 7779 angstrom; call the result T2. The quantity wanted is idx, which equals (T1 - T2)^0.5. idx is 0.46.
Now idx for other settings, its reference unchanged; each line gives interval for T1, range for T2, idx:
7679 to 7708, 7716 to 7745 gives 0.35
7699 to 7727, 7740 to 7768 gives 0.12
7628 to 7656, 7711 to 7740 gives 0.17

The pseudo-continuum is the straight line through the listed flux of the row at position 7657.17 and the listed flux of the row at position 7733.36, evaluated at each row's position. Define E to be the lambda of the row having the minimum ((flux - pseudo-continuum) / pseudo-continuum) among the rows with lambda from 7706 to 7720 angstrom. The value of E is 7713.79 angstrom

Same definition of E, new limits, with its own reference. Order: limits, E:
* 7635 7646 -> 7644.83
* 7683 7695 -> 7688.97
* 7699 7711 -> 7703.14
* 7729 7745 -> 7738.70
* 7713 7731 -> 7722.68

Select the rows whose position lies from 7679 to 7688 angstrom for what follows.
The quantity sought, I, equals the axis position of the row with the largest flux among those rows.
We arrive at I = 7681.89 angstrom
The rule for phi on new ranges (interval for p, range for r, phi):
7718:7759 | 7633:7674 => 0.914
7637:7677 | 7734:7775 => 1.008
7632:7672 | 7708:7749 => 1.057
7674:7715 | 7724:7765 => 0.990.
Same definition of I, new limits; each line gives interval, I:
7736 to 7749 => 7744.05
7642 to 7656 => 7646.59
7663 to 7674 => 7671.28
